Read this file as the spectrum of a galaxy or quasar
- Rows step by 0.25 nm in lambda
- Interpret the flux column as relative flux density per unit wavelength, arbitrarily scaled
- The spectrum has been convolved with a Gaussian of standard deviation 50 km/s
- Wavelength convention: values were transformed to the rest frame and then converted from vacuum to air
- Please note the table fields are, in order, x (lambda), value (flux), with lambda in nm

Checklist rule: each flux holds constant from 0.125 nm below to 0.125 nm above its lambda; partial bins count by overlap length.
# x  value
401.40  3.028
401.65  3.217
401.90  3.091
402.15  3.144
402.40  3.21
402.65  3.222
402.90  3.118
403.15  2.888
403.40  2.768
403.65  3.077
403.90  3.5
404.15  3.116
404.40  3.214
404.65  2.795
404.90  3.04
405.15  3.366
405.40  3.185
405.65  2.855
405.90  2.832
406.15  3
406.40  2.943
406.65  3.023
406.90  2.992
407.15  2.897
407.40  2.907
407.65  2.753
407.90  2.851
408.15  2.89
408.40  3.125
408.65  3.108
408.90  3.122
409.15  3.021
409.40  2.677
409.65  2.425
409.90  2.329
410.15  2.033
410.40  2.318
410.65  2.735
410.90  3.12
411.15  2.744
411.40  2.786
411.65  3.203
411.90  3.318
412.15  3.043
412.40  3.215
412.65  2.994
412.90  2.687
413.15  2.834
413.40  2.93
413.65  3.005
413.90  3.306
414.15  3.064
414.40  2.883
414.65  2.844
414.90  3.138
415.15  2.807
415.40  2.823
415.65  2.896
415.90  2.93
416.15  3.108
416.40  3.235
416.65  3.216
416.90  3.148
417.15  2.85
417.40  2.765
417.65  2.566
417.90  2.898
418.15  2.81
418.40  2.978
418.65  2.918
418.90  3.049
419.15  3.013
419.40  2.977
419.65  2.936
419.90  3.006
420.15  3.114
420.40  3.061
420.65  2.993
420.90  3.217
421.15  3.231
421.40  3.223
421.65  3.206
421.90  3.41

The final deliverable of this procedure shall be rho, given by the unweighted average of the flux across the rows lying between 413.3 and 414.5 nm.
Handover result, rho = 3.04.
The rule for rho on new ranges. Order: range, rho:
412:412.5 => 3.13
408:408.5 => 3.01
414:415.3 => 2.95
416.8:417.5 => 2.92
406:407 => 2.99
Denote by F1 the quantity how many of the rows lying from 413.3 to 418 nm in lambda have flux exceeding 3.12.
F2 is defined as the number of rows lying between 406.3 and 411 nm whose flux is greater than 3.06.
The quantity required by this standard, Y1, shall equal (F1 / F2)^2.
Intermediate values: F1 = 5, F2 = 4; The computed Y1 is 1.6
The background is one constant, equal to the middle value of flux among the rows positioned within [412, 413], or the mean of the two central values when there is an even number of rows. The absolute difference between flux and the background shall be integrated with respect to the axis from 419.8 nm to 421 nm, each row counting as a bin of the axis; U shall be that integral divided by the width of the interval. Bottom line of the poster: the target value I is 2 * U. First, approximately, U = 0.07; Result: 0.15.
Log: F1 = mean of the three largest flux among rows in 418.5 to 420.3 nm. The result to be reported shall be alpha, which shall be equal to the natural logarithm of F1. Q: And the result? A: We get 1.12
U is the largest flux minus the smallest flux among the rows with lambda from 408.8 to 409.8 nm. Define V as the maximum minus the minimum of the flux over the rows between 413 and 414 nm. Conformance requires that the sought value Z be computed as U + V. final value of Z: 1.2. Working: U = 0.70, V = 0.5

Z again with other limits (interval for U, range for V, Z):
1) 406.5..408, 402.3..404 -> 1.0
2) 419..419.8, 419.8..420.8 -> 0.2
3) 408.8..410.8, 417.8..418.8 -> 1.3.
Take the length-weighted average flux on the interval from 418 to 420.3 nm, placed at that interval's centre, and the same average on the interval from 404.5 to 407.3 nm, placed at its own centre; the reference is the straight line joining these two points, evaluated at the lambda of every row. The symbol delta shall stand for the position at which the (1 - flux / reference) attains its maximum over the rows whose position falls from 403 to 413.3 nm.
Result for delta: 410.15 nm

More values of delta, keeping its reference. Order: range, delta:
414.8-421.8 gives 417.65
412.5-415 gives 412.90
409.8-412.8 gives 410.15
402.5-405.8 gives 403.40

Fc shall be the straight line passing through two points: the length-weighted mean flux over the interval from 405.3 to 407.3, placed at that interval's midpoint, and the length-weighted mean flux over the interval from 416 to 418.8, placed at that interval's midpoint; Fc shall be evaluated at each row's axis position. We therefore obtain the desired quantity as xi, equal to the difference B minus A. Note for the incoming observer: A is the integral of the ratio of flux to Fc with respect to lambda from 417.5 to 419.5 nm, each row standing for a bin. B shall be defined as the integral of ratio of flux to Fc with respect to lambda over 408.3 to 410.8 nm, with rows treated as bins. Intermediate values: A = 2.0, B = 2.3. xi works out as 0.3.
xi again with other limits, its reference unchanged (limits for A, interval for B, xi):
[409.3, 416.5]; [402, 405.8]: -3.0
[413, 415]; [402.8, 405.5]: 0.8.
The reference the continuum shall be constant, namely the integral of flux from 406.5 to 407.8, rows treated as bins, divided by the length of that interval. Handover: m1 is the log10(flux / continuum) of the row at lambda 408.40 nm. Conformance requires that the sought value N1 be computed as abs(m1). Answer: 0.030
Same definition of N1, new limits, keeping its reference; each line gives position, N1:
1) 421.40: 0.044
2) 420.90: 0.043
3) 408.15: 0.004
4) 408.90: 0.030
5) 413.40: 0.002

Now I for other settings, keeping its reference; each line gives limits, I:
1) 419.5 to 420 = 0.10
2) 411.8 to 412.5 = 0.34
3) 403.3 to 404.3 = 0.44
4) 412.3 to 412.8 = 0.23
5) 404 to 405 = 0.29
